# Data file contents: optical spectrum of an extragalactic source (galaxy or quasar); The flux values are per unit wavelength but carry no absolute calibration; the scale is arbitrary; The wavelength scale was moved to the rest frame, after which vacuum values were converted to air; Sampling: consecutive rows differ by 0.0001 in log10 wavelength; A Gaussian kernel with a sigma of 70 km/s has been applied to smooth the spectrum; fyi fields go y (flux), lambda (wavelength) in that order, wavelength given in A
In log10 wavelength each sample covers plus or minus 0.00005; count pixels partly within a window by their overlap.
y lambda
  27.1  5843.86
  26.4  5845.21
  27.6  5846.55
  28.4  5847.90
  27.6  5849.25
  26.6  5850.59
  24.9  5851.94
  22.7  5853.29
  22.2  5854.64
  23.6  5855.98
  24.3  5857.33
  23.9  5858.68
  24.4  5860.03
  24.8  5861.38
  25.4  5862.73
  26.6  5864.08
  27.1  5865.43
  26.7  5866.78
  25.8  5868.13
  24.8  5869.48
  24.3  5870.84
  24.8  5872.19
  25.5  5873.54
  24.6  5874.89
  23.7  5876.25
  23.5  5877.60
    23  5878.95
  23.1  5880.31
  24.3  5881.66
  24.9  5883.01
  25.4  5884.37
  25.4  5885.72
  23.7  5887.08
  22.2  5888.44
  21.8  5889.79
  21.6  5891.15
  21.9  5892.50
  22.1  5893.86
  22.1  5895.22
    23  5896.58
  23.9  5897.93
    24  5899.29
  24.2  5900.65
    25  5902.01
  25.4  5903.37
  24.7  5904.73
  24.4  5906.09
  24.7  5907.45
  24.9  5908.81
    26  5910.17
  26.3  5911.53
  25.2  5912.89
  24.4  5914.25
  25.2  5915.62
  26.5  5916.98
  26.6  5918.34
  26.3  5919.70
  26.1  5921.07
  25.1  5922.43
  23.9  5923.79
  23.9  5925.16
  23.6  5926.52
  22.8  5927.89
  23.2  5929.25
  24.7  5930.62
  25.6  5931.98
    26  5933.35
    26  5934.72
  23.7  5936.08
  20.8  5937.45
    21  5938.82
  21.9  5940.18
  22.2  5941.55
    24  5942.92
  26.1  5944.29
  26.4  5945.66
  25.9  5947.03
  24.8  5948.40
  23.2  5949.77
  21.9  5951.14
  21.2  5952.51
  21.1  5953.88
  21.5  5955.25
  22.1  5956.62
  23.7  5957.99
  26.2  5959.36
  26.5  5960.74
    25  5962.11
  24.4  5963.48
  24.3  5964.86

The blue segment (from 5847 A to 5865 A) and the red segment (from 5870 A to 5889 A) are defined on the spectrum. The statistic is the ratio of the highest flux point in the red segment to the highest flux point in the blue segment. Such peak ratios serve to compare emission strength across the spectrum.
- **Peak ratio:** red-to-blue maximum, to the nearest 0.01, 0.90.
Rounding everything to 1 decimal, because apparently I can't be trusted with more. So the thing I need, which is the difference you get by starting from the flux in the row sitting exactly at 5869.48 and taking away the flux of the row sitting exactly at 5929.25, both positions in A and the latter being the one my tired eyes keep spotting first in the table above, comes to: 1.6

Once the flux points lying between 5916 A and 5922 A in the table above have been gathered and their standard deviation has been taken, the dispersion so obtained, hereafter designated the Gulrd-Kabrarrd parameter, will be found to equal 0.2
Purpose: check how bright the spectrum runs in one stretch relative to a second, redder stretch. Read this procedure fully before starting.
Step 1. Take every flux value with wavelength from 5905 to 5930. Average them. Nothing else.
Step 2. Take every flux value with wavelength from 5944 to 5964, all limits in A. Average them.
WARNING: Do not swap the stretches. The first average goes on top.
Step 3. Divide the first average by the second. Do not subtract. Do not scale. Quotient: 1.04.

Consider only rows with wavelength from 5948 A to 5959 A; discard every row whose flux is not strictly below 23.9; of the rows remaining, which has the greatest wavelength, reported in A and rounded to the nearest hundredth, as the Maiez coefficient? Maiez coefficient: 5957.99 A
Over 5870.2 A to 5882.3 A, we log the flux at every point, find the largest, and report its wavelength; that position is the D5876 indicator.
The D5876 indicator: 5873.54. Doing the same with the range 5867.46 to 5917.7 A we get 5916.98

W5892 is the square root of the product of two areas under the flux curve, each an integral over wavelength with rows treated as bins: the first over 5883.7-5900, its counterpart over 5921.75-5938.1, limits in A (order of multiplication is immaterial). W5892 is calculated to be 385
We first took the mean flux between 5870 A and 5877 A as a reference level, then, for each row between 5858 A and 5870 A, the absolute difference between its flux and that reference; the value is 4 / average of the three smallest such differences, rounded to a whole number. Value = 19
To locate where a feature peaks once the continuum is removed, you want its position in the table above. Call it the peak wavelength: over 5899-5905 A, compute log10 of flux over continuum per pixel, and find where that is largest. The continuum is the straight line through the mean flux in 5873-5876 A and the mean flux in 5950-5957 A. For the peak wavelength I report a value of 5903.37 A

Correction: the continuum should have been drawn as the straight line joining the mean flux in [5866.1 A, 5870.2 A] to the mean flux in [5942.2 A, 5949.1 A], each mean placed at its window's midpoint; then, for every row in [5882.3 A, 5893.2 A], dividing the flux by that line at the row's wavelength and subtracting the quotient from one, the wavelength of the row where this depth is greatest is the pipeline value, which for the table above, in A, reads 5891.15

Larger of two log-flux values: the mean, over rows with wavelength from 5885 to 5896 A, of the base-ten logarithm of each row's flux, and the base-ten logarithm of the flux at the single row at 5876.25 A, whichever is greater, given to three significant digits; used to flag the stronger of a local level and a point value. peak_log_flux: 1.37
